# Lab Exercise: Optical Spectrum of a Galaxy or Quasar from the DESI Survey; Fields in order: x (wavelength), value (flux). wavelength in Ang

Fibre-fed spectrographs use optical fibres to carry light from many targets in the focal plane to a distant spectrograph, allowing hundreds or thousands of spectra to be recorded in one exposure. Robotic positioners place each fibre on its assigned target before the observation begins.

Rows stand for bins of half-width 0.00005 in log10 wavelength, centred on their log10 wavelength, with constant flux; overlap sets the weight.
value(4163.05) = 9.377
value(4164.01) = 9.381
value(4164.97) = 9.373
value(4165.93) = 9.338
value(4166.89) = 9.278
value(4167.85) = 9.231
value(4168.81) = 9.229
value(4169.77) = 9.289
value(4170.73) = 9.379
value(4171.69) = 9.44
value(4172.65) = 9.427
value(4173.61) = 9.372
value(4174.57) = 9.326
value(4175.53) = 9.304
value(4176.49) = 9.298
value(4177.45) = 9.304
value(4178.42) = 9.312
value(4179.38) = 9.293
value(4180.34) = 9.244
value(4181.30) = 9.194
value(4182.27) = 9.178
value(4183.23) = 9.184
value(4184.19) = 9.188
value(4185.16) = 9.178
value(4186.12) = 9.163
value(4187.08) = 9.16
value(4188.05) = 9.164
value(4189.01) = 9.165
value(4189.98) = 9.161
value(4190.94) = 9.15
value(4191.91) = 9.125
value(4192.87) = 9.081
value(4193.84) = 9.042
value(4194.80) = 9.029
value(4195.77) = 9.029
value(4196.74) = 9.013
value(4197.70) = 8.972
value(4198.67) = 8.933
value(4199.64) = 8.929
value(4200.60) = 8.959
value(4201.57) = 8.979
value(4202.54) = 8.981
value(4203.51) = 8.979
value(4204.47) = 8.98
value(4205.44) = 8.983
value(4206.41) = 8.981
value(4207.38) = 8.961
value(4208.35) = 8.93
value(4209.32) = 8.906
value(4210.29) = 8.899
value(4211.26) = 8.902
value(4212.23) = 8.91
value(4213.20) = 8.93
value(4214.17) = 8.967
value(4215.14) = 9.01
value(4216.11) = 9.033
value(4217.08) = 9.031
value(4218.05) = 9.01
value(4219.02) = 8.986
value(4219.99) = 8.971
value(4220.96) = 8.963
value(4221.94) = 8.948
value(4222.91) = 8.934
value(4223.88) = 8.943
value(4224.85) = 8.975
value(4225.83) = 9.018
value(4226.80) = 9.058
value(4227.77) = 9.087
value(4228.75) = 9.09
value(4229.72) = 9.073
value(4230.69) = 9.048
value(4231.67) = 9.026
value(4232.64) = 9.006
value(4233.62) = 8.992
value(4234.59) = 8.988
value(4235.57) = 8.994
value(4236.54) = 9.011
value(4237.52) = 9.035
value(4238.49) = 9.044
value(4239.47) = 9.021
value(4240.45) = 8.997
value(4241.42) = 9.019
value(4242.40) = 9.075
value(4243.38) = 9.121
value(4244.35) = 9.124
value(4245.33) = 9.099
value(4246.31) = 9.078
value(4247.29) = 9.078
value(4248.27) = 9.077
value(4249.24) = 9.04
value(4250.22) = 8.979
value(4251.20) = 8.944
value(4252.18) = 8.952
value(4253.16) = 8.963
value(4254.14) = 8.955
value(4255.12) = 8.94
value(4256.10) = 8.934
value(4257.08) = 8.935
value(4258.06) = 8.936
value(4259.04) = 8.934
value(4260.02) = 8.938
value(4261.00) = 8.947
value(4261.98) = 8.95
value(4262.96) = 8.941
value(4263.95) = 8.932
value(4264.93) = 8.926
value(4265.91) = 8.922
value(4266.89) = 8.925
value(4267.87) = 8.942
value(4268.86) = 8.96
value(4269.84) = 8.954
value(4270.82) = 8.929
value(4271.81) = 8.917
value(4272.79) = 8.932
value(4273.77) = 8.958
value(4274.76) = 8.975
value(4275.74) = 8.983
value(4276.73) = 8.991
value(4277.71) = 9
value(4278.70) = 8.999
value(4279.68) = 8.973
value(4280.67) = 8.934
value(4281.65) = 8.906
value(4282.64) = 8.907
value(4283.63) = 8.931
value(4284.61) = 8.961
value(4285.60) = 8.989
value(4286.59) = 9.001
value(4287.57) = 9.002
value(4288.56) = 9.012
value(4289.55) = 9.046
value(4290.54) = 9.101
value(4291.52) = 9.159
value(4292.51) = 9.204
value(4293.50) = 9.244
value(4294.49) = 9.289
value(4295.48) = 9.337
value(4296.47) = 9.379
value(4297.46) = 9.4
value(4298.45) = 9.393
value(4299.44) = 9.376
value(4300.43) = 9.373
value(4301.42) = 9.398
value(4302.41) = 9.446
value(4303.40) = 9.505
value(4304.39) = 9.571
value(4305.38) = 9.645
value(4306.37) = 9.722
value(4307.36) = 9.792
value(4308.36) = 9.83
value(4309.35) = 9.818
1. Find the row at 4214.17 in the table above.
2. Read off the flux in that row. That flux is 8.967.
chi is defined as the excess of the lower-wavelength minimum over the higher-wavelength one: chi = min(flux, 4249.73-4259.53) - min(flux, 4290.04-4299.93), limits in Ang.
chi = -0.17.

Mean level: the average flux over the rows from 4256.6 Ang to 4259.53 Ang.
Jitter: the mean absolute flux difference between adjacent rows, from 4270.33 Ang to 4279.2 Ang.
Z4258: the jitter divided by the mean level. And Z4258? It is 0.0013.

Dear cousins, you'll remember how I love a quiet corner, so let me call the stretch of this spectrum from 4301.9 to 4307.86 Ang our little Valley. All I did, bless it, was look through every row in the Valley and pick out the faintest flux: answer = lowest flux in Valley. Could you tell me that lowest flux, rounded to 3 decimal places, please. 9.446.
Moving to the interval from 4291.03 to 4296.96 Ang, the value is 9.159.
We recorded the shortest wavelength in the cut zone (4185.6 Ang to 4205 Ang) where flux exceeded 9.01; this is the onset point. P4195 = 4186.12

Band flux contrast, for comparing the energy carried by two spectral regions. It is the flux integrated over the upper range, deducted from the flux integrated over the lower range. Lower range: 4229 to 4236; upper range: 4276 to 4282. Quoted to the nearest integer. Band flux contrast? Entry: 9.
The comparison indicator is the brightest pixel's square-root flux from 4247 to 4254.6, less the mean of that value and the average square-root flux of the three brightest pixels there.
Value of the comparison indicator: 0.0011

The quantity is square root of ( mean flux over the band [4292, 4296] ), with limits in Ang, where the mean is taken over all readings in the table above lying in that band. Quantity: 3.04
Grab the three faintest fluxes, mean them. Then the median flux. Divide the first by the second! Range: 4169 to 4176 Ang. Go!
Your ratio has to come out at 0.993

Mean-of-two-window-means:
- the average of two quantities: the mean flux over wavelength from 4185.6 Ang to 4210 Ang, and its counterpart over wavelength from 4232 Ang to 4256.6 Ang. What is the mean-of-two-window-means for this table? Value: 9.02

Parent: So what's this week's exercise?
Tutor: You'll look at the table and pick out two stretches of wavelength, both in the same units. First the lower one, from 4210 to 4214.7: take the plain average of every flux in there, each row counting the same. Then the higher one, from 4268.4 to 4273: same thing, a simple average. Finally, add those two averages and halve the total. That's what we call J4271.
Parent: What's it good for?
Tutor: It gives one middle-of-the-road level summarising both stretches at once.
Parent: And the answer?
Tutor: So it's 8.93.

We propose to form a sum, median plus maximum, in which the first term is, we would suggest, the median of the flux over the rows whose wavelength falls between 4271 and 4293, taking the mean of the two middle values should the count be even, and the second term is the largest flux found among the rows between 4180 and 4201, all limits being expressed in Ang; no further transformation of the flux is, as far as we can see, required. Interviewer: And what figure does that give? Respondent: 18.2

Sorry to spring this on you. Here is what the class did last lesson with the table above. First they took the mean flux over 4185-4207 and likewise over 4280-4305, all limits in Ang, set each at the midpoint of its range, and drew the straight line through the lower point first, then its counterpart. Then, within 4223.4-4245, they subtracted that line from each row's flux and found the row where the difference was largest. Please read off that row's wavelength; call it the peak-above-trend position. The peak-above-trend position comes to 4244.35 Ang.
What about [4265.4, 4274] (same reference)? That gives 4268.86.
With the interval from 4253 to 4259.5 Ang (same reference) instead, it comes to 4253.16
